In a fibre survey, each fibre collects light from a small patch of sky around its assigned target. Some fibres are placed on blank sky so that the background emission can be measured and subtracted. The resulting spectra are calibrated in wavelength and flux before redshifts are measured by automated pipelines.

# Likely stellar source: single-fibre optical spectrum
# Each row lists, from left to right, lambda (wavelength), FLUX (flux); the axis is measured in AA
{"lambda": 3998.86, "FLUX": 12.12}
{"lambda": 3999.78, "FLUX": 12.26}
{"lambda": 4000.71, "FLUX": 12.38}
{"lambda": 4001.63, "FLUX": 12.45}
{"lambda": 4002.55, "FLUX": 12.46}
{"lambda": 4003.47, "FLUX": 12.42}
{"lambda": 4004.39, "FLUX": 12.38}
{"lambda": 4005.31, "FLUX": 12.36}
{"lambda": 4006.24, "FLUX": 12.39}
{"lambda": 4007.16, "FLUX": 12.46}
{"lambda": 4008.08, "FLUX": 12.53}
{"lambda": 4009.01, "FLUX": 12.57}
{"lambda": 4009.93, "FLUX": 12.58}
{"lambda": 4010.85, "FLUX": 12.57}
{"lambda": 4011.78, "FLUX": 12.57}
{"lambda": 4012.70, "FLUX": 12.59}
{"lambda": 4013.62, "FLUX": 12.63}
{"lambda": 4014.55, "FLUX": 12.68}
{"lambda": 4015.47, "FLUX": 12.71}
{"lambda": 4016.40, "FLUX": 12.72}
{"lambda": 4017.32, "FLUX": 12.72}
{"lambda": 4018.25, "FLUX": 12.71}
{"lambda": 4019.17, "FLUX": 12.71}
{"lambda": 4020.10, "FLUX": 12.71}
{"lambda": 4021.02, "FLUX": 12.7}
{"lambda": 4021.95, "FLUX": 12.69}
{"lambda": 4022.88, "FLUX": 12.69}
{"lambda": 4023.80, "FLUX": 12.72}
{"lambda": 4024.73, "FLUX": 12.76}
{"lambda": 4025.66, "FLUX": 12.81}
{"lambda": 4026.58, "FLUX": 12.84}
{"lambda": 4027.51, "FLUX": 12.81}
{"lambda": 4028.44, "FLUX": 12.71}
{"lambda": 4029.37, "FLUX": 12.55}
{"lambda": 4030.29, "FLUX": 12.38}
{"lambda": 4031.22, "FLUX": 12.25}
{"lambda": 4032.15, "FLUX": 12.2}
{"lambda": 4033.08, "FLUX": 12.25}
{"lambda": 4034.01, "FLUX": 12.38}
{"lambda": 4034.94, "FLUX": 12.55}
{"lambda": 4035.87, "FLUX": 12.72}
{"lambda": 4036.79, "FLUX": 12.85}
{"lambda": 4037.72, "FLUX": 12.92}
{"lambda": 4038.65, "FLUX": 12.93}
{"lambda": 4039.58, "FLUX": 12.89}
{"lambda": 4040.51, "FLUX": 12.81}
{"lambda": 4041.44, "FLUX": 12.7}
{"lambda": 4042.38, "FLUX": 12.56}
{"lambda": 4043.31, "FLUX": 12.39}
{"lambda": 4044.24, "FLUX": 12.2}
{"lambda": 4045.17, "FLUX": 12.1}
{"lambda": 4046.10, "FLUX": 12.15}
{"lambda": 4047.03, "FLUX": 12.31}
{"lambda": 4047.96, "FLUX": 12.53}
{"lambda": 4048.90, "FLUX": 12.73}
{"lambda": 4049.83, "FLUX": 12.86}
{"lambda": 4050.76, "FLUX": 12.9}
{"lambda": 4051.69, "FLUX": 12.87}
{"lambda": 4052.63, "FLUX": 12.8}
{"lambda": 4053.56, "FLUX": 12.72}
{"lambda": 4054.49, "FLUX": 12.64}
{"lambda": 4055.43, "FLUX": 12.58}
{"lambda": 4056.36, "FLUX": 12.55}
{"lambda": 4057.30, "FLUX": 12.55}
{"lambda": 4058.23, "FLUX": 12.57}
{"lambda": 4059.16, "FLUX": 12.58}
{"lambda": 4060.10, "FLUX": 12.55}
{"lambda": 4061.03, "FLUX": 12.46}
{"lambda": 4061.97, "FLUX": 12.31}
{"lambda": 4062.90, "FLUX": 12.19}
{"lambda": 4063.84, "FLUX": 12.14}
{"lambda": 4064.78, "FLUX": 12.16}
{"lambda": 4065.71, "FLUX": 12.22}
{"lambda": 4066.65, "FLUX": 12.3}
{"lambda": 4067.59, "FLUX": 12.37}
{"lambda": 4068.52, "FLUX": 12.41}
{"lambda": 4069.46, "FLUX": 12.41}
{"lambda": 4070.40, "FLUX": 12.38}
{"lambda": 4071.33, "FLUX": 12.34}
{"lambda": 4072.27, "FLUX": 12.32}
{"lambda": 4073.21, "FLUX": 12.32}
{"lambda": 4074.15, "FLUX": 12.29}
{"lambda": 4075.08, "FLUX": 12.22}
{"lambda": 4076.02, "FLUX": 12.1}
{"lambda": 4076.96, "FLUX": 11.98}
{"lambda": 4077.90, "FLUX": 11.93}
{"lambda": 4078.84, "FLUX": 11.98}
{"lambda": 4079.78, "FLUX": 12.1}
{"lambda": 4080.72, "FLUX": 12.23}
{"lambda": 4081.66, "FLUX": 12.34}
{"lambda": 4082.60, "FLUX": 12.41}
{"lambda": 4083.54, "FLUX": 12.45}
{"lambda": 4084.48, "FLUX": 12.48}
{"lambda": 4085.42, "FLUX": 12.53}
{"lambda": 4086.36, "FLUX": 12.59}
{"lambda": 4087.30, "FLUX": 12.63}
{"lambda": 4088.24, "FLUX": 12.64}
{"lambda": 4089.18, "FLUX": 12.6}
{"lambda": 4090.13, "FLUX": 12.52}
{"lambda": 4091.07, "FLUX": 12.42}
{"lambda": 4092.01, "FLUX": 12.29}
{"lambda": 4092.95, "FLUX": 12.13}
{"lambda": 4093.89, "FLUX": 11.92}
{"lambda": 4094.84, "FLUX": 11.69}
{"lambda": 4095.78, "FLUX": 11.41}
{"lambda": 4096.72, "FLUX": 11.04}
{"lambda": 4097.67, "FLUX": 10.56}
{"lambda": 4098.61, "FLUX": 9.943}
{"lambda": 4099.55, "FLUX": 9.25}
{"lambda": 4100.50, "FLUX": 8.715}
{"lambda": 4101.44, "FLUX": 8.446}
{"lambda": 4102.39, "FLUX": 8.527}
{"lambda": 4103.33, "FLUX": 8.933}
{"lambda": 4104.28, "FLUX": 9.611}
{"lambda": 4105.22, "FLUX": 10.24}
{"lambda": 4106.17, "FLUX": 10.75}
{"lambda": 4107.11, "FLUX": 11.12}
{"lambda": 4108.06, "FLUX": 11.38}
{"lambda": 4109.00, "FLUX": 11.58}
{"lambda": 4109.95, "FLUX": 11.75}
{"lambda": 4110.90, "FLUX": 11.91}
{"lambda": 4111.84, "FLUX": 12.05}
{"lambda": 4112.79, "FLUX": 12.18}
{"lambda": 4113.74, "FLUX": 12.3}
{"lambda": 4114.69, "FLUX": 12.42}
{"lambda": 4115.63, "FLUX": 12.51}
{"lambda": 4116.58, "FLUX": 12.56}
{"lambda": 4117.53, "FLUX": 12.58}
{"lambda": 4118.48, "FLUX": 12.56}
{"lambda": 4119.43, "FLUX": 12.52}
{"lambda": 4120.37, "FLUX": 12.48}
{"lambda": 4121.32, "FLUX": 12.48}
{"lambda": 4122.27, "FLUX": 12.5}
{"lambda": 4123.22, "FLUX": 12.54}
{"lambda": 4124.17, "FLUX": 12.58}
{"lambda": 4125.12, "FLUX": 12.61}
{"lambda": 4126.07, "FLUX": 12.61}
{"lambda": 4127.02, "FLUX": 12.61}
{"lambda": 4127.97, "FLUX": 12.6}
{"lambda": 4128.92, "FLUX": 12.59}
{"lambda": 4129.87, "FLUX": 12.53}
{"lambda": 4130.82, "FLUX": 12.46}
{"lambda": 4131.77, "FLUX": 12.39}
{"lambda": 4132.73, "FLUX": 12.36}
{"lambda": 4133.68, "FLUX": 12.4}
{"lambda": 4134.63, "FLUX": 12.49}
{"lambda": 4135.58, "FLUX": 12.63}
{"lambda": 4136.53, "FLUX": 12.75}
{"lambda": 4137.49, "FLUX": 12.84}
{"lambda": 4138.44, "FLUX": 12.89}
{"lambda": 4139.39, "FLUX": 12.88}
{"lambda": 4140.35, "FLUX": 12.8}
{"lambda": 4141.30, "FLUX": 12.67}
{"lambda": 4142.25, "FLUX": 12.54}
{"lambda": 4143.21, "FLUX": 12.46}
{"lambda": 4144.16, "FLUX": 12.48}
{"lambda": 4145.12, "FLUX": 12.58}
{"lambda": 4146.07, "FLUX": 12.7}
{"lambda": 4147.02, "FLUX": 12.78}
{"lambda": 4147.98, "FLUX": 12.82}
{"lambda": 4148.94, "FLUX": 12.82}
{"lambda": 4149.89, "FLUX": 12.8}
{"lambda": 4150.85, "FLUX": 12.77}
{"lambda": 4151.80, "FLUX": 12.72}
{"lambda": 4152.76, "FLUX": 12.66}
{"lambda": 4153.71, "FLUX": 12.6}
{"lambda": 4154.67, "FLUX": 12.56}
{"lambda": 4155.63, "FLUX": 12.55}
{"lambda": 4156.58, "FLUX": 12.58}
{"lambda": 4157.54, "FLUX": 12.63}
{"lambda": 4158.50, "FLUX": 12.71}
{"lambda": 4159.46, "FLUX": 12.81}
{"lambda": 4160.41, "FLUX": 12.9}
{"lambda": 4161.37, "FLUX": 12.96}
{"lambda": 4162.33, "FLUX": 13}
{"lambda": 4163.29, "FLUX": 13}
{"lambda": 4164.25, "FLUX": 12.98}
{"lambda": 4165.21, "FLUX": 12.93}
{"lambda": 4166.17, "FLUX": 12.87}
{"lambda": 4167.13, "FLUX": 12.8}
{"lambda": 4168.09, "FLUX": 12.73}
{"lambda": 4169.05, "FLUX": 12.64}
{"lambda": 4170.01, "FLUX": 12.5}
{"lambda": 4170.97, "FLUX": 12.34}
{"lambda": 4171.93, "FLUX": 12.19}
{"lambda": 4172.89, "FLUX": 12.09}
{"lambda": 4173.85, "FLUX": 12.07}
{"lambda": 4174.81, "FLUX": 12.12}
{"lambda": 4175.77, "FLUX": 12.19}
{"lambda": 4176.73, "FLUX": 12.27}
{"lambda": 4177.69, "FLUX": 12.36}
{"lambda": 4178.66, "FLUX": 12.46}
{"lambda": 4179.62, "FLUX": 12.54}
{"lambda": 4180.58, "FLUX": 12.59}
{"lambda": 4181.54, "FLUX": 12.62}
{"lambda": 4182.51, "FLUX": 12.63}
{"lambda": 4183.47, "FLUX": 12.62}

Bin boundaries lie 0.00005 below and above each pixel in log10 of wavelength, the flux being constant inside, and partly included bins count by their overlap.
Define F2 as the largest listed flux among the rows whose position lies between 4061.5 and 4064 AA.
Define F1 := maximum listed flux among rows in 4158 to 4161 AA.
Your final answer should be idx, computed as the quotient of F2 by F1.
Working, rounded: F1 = 12.9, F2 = 12.31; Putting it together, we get 0.95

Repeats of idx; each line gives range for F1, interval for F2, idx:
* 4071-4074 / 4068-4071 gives 1.01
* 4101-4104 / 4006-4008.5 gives 1.40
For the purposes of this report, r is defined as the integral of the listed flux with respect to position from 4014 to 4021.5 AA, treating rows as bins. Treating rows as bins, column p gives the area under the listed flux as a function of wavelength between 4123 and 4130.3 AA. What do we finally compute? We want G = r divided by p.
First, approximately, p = 92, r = 95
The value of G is 1.04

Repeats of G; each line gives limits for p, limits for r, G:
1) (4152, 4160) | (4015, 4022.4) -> 0.93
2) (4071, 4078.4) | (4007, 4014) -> 0.98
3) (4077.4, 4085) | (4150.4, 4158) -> 1.03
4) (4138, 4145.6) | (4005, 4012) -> 0.91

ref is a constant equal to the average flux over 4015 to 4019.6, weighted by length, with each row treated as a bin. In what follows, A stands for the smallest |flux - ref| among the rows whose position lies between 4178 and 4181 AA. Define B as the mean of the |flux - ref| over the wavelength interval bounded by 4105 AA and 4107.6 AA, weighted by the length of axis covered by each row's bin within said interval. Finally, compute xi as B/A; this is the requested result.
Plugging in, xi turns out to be 14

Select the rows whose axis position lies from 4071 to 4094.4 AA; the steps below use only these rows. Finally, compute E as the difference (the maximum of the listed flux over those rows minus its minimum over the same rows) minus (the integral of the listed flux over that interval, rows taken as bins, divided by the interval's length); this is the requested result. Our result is -11.6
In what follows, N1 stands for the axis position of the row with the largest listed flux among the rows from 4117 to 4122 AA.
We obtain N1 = 4117.53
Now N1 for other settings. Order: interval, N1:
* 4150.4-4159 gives 4150.85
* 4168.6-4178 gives 4169.05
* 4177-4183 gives 4182.51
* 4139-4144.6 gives 4139.39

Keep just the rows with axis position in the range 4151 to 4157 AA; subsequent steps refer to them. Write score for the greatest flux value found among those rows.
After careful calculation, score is 12.72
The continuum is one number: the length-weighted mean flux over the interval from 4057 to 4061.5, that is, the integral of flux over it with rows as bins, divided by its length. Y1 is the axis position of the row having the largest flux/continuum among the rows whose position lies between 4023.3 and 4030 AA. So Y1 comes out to 4026.58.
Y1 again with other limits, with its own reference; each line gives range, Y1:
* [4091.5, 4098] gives 4092.01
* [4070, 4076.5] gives 4070.40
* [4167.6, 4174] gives 4168.09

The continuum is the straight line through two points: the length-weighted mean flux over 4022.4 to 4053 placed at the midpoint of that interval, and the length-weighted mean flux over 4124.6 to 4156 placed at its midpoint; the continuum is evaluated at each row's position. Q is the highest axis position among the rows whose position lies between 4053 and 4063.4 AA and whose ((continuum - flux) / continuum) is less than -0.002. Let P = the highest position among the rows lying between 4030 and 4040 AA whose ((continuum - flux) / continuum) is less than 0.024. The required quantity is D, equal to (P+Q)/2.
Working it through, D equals 4047.0 AA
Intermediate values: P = 4039.58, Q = 4054.49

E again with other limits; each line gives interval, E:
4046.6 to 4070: -11.7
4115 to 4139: -12.0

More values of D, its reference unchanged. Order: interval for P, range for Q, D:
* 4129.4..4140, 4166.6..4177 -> 4153.7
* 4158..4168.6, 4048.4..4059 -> 4111.3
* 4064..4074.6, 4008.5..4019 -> 4045.7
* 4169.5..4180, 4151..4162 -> 4170.5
